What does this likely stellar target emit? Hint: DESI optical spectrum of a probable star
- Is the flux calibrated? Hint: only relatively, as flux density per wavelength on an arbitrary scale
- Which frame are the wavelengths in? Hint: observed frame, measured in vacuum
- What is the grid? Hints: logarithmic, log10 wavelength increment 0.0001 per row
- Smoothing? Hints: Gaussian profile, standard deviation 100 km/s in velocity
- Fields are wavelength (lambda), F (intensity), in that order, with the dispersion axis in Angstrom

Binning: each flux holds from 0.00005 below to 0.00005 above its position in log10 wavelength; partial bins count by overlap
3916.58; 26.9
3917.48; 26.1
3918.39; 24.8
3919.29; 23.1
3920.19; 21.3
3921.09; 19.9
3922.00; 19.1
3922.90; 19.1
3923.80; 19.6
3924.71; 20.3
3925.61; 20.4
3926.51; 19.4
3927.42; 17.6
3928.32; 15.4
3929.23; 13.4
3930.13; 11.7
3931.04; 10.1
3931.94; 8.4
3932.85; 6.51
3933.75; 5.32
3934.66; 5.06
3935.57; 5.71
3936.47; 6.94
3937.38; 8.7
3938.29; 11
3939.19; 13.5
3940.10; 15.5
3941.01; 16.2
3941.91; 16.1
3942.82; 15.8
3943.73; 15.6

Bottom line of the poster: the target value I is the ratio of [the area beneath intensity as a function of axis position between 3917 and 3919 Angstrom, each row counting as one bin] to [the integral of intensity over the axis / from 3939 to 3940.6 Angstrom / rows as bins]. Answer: 2.2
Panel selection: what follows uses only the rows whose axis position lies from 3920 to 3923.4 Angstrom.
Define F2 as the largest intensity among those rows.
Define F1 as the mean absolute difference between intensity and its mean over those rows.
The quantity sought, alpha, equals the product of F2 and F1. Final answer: 16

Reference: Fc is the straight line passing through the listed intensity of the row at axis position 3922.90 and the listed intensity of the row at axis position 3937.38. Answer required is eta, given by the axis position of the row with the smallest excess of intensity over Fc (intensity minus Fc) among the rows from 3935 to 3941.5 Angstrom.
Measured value 3935.57 Angstrom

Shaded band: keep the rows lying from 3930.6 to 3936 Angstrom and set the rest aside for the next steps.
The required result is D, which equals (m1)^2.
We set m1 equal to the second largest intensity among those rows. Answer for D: 71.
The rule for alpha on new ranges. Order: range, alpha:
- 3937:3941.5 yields 41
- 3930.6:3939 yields 20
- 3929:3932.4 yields 22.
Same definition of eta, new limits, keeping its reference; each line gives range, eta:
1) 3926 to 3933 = 3932.85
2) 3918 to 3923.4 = 3922.00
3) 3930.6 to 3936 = 3933.75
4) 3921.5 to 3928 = 3922.00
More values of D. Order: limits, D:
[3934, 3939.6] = 121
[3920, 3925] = 412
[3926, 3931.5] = 310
